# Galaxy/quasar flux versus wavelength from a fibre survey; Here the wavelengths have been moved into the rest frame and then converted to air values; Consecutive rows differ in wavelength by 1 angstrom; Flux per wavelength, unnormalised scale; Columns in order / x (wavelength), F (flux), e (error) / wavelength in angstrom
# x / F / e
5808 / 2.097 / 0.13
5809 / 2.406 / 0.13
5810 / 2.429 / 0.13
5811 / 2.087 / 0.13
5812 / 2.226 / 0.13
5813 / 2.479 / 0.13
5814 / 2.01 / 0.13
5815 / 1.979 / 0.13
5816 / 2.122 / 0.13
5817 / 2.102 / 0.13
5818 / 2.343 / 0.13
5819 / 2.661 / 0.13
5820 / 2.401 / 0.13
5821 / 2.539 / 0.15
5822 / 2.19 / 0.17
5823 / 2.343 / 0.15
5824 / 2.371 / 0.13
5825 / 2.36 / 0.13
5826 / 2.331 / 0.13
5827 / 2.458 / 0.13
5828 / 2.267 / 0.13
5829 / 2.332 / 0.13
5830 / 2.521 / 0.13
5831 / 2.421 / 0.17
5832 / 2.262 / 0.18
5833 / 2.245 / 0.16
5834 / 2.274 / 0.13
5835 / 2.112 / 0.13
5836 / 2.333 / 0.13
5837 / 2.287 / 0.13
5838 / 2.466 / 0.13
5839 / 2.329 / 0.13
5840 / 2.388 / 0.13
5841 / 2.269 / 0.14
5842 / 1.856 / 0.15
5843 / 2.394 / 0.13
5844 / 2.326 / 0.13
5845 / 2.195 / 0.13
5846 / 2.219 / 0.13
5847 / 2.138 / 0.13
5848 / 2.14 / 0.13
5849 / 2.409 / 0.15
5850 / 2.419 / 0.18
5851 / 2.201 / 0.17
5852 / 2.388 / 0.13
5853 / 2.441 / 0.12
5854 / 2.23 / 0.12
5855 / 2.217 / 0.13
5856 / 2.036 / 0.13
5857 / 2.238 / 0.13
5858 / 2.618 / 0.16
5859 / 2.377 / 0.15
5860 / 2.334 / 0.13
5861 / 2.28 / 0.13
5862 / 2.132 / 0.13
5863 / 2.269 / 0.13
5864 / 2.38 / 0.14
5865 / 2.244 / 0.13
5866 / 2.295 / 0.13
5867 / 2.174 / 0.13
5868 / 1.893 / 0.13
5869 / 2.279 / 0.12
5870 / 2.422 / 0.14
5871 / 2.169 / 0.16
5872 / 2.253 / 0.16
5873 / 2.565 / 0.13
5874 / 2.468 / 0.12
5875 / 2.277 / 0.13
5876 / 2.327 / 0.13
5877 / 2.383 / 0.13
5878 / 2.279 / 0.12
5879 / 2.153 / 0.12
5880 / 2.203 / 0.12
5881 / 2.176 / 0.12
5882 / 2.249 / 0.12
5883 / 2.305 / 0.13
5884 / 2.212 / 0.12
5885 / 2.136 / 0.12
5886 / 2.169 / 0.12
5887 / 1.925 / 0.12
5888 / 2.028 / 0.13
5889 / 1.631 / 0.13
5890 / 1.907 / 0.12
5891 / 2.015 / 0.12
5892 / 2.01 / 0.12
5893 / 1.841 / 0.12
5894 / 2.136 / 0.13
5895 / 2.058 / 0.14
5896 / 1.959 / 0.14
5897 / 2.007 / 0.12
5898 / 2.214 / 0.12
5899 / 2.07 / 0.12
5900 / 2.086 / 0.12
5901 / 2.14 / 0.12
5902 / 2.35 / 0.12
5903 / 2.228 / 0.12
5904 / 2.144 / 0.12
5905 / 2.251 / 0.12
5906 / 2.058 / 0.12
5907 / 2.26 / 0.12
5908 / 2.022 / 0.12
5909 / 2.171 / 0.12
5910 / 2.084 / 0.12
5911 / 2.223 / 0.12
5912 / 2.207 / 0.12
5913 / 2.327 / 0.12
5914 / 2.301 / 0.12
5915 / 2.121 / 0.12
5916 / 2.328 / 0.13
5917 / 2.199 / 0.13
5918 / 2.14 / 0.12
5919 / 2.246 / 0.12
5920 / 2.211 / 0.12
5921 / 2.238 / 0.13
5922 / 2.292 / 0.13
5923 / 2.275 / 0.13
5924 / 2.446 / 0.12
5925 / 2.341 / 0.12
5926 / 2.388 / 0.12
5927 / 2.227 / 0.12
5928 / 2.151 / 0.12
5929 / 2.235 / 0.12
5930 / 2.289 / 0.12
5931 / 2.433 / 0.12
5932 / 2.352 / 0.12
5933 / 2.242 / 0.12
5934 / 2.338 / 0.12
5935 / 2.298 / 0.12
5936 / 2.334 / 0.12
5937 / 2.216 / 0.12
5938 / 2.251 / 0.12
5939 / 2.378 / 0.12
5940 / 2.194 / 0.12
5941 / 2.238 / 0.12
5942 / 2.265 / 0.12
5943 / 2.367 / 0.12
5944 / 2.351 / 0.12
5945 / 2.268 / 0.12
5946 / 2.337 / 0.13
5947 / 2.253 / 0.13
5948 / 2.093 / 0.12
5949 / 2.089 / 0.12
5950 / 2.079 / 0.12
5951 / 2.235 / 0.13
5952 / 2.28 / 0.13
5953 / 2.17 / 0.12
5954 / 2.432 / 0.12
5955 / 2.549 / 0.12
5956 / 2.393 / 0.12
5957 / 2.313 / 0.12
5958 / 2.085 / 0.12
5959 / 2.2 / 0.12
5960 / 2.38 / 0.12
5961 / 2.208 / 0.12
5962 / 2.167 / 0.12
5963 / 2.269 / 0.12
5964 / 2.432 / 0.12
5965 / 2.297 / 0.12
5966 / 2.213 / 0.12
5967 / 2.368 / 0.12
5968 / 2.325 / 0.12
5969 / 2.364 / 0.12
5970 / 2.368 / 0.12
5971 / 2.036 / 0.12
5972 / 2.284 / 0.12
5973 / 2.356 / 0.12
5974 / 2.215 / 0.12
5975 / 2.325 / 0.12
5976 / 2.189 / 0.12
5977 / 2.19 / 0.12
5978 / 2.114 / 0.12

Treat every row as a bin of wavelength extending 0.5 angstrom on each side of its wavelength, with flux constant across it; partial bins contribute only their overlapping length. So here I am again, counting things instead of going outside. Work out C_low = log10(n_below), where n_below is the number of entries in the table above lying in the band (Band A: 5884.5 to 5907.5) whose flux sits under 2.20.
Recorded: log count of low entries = 1.26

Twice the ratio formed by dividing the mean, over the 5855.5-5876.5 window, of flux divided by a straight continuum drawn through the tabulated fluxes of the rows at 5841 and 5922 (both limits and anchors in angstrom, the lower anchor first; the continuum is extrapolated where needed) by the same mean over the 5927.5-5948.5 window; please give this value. 2.02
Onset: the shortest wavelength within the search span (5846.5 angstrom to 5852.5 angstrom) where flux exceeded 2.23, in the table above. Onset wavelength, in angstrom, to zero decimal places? 5849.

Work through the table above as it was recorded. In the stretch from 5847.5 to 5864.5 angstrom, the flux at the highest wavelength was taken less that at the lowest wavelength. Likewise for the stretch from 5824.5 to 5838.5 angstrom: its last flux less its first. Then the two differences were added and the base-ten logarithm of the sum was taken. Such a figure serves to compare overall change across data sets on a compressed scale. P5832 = -0.5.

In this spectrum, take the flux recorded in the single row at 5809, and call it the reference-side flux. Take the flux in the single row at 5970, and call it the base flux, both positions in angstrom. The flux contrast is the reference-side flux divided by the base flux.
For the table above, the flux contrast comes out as 1.02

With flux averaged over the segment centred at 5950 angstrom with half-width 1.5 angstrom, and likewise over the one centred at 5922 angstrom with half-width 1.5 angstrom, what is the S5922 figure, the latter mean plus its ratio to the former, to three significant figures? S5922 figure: 3.33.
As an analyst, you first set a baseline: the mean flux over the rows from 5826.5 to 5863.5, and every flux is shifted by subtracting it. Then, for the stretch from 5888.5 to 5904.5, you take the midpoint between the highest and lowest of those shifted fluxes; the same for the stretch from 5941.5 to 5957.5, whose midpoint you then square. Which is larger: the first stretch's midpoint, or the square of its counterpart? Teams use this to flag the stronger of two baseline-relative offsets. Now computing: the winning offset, 0.000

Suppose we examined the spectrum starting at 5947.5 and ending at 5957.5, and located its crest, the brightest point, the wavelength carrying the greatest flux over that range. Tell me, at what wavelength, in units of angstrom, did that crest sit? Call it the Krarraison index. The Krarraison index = 5955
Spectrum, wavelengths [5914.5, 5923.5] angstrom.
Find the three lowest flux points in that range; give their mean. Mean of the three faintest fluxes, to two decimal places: 2.15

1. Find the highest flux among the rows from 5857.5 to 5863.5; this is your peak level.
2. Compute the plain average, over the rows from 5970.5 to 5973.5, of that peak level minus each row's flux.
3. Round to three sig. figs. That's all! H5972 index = 0.393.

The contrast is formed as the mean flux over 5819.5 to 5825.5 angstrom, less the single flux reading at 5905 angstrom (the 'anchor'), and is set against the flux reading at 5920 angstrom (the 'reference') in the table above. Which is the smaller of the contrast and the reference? 0.12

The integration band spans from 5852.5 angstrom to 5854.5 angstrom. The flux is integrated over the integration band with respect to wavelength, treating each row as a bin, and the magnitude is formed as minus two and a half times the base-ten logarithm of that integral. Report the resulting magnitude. -1.67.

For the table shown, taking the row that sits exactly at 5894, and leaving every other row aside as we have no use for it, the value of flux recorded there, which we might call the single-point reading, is 2.136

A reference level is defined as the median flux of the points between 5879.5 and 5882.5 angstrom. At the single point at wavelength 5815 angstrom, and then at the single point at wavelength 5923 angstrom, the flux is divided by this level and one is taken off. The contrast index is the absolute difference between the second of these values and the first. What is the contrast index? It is 0.13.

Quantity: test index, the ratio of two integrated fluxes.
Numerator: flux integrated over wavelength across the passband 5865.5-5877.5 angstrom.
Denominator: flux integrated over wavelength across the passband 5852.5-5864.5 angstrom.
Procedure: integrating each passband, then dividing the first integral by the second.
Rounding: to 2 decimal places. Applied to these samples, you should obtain 1.00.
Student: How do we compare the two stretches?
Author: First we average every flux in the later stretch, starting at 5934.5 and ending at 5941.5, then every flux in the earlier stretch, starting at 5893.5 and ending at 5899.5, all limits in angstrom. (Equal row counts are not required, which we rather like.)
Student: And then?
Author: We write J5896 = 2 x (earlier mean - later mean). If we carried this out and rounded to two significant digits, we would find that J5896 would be -0.40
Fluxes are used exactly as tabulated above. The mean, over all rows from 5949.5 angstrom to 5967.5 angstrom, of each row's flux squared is 5.22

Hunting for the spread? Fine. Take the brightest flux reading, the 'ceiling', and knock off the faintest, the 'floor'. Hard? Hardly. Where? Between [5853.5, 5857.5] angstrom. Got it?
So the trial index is 0.20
